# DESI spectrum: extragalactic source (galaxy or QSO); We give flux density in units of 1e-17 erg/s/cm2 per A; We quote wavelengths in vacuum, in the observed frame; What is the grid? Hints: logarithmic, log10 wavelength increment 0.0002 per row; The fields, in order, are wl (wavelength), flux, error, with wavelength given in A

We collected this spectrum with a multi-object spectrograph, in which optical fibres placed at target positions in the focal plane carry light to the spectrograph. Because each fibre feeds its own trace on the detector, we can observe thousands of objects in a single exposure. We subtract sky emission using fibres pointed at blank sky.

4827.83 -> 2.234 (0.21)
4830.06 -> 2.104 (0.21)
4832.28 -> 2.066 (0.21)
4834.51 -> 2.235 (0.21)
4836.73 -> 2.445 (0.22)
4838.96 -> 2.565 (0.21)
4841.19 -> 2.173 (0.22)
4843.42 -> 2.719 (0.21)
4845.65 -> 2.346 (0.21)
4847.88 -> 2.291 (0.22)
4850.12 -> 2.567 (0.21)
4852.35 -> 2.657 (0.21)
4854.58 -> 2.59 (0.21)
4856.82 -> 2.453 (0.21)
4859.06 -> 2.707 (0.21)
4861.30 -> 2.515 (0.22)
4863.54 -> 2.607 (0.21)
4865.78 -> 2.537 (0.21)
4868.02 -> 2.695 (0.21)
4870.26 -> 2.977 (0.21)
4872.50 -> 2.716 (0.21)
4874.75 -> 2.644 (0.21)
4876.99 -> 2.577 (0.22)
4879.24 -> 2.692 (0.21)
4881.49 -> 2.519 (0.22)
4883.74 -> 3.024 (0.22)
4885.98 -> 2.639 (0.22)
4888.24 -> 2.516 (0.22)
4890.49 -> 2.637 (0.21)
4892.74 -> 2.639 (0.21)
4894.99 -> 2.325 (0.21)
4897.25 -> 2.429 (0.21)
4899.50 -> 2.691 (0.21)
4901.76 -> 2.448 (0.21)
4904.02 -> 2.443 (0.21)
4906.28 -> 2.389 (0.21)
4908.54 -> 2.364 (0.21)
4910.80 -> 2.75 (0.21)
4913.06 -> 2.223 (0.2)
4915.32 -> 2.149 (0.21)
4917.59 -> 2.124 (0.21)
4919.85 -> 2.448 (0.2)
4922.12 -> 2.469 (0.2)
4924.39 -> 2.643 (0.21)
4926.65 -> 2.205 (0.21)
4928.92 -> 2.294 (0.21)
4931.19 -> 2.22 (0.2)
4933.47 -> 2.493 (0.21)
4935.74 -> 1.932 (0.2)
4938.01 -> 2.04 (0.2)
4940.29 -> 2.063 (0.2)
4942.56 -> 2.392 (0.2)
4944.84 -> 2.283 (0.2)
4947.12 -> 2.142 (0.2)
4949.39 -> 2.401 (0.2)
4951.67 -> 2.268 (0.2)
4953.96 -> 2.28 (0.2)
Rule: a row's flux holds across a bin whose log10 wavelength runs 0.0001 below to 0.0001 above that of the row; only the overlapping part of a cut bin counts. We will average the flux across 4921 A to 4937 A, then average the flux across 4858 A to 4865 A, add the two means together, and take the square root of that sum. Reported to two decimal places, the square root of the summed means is 2.22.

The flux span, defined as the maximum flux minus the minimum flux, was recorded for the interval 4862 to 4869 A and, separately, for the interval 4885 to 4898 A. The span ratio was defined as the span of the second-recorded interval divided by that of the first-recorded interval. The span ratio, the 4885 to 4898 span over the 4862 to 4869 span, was 2.0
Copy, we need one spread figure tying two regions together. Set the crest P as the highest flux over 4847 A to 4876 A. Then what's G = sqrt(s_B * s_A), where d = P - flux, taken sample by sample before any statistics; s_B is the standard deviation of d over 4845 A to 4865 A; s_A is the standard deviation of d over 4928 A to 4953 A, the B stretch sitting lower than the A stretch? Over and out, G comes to 0.15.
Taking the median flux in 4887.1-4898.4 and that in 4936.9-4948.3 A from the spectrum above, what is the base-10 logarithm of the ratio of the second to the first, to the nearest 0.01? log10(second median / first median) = -0.07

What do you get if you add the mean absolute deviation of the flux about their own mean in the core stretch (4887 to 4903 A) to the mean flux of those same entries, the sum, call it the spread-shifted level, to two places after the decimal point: 2.64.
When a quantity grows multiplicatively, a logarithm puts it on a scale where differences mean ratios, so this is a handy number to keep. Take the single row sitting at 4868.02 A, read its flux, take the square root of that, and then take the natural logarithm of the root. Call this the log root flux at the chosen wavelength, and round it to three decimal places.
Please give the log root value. 0.496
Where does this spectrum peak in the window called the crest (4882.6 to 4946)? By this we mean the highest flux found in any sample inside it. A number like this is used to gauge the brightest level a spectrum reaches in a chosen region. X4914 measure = 3.024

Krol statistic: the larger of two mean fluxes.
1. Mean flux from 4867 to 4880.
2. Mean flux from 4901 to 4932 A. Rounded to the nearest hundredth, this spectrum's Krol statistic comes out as 2.72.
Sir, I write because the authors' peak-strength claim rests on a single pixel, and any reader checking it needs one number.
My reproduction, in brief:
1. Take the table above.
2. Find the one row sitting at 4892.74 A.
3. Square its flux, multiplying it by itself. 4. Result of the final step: 7.0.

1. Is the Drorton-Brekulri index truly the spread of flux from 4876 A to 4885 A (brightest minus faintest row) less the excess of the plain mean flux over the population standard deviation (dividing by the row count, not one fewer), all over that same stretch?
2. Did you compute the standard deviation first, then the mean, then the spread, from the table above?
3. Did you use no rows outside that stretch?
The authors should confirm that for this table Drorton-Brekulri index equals -2.0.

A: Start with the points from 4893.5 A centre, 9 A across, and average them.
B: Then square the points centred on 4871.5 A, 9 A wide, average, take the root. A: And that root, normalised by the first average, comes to 1.10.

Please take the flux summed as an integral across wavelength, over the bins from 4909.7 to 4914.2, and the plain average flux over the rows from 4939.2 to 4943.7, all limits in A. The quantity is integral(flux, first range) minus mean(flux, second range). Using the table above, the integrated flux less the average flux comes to 9.0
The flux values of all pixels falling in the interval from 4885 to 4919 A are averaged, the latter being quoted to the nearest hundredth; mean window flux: 2.45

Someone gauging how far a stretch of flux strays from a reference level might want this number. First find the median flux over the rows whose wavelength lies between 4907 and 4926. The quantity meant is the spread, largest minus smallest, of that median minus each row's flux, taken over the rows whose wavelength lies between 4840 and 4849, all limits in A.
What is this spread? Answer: 0.55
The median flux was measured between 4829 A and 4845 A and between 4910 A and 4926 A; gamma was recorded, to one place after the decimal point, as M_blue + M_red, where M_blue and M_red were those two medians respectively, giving 4.7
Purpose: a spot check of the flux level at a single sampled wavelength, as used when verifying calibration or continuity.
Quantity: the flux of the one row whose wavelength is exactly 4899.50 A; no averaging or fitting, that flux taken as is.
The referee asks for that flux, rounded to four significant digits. 2.691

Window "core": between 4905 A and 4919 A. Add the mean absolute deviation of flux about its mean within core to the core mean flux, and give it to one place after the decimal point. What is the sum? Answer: 2.5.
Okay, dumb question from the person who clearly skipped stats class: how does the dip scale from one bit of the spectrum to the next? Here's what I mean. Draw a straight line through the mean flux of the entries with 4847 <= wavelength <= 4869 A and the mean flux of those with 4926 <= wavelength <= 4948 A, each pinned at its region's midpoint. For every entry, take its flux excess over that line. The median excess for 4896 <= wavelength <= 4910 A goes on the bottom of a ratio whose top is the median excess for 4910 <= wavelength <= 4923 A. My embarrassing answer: 0.6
